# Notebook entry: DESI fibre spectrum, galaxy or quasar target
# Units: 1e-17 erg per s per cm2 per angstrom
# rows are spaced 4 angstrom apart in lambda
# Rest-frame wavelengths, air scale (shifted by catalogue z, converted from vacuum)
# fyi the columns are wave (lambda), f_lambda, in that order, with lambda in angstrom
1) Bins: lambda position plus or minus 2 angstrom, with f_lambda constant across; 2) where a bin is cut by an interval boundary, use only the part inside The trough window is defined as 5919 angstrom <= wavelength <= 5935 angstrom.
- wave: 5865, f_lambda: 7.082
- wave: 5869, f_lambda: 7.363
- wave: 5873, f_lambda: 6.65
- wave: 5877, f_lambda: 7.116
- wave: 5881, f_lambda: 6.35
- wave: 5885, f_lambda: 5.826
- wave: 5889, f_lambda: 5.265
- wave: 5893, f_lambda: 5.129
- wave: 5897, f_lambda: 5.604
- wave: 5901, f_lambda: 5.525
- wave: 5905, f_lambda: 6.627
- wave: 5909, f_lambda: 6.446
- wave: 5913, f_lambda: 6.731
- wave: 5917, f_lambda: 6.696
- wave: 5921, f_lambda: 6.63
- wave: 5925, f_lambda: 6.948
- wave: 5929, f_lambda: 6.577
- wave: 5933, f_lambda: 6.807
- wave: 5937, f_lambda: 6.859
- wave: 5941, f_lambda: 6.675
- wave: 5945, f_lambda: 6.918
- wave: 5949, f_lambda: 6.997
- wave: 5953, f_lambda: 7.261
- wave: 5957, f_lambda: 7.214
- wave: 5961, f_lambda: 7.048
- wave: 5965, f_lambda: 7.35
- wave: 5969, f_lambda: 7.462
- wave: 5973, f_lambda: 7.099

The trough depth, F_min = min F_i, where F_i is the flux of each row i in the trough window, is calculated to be 6.577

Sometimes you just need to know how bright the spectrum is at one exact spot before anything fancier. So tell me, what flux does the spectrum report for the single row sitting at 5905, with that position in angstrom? 6.627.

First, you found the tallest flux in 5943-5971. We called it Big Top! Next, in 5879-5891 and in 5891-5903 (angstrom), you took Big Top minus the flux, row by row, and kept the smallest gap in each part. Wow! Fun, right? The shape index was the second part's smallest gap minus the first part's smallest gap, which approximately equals 0.75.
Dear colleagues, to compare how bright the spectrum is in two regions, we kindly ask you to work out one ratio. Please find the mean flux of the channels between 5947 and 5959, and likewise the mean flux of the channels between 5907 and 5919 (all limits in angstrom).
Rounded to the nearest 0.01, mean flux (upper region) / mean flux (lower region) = 1.08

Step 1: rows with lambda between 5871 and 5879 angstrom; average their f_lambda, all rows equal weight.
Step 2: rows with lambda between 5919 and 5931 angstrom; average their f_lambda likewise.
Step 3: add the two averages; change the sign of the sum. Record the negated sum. -13.6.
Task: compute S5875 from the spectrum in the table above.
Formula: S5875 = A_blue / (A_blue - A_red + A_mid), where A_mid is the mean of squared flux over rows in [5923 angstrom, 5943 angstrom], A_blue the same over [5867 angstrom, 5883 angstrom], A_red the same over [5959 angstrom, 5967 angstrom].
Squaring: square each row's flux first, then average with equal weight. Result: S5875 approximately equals 1.14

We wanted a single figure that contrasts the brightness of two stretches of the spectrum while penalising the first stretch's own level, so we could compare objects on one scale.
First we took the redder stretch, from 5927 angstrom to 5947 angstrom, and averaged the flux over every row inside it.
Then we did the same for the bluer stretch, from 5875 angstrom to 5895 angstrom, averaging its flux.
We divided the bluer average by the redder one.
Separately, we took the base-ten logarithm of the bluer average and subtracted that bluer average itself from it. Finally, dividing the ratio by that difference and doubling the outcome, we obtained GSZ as -0.340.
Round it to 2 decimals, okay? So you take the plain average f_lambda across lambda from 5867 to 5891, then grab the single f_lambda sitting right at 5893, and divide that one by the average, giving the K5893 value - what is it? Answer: 0.80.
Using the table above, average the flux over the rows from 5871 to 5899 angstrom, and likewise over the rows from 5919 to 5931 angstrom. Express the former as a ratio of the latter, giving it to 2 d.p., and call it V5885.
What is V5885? 0.89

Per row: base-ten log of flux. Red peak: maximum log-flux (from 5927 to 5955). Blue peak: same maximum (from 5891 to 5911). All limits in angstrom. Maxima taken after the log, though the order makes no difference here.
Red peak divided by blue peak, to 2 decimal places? 1.05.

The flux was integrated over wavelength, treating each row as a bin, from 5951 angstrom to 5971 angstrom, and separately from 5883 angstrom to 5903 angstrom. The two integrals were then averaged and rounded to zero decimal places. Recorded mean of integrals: 127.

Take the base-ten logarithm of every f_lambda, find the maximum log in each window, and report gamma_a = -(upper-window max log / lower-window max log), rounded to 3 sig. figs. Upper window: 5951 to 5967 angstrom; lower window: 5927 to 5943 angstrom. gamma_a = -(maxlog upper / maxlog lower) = -1.04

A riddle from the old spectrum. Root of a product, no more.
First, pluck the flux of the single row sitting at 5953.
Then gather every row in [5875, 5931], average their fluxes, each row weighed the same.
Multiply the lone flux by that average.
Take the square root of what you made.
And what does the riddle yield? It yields 6.74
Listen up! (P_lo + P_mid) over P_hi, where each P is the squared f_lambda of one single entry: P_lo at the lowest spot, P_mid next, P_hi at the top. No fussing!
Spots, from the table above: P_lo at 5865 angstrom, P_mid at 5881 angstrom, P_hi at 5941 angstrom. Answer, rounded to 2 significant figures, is 2.0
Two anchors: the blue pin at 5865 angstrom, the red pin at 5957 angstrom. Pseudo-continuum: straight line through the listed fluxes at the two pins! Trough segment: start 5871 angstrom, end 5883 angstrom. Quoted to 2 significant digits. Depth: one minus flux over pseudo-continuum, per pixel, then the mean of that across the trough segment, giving 0.055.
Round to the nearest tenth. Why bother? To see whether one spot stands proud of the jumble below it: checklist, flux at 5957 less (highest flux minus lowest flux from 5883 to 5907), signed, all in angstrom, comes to 5.7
